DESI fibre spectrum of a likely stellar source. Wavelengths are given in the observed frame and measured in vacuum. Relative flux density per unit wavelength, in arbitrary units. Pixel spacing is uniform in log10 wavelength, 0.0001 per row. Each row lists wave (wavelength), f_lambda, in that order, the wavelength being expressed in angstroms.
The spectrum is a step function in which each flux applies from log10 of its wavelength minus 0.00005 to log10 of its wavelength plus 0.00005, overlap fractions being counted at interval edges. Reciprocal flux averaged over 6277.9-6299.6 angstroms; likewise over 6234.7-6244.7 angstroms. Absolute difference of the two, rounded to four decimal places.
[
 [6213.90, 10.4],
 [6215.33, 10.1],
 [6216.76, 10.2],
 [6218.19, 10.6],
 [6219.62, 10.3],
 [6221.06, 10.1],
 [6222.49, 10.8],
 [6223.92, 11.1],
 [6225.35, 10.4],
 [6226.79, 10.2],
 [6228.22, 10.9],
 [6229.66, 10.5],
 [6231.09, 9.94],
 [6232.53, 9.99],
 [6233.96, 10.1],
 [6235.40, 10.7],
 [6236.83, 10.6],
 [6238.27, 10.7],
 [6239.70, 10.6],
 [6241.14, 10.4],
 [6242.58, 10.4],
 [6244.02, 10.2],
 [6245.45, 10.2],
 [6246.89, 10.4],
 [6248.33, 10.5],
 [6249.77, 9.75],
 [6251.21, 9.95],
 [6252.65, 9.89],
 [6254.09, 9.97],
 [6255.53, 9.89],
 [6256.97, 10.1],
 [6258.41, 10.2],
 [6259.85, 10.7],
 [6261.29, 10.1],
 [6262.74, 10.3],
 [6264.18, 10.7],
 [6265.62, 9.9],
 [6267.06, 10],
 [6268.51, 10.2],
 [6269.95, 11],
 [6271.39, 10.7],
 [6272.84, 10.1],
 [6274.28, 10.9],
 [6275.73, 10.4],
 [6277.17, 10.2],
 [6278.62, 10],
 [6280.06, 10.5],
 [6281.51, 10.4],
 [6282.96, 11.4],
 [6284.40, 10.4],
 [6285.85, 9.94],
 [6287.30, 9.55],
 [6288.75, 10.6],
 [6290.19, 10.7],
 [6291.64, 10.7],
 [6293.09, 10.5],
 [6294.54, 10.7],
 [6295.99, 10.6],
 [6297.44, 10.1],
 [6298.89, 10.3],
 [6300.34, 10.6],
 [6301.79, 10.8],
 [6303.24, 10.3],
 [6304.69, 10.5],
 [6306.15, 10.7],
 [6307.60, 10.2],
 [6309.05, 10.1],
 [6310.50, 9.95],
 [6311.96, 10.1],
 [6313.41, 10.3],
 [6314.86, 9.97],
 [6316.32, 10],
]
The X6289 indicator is 0.0009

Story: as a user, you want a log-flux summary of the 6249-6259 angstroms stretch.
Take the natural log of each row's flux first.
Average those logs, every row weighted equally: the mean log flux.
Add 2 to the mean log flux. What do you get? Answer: 4.299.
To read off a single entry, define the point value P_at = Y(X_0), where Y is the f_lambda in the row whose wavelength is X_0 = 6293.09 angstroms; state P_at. 10.5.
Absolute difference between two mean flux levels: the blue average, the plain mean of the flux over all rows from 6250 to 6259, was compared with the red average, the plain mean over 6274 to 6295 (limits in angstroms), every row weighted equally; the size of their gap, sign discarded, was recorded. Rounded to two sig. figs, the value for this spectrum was 0.46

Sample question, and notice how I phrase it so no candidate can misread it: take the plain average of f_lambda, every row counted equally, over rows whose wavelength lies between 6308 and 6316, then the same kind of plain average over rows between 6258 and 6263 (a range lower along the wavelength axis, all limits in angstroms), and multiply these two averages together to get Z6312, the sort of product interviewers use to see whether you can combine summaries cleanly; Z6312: 104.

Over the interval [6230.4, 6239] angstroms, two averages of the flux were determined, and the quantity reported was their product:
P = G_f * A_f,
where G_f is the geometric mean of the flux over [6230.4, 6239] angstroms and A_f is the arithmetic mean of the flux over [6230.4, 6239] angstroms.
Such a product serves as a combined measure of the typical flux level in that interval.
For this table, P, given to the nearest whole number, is 107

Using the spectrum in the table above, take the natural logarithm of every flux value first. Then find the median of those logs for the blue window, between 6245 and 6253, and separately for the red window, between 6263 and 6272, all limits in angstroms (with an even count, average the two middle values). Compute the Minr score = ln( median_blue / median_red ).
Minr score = -0.016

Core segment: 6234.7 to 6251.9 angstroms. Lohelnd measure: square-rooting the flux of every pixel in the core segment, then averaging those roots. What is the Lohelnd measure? 3.22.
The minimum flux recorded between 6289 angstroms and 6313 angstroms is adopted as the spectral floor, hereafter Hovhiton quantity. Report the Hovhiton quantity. 9.95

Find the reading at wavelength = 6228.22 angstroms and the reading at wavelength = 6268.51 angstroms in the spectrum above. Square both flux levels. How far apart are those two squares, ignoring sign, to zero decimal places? 15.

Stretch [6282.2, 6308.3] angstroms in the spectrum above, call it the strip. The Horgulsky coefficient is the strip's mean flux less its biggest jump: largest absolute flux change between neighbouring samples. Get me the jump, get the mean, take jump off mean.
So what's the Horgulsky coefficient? 9.43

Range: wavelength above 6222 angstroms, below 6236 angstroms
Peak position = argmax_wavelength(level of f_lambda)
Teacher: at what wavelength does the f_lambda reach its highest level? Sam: 6223.92 angstroms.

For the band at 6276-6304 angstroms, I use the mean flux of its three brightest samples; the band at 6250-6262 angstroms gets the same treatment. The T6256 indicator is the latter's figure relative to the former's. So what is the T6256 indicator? 0.94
